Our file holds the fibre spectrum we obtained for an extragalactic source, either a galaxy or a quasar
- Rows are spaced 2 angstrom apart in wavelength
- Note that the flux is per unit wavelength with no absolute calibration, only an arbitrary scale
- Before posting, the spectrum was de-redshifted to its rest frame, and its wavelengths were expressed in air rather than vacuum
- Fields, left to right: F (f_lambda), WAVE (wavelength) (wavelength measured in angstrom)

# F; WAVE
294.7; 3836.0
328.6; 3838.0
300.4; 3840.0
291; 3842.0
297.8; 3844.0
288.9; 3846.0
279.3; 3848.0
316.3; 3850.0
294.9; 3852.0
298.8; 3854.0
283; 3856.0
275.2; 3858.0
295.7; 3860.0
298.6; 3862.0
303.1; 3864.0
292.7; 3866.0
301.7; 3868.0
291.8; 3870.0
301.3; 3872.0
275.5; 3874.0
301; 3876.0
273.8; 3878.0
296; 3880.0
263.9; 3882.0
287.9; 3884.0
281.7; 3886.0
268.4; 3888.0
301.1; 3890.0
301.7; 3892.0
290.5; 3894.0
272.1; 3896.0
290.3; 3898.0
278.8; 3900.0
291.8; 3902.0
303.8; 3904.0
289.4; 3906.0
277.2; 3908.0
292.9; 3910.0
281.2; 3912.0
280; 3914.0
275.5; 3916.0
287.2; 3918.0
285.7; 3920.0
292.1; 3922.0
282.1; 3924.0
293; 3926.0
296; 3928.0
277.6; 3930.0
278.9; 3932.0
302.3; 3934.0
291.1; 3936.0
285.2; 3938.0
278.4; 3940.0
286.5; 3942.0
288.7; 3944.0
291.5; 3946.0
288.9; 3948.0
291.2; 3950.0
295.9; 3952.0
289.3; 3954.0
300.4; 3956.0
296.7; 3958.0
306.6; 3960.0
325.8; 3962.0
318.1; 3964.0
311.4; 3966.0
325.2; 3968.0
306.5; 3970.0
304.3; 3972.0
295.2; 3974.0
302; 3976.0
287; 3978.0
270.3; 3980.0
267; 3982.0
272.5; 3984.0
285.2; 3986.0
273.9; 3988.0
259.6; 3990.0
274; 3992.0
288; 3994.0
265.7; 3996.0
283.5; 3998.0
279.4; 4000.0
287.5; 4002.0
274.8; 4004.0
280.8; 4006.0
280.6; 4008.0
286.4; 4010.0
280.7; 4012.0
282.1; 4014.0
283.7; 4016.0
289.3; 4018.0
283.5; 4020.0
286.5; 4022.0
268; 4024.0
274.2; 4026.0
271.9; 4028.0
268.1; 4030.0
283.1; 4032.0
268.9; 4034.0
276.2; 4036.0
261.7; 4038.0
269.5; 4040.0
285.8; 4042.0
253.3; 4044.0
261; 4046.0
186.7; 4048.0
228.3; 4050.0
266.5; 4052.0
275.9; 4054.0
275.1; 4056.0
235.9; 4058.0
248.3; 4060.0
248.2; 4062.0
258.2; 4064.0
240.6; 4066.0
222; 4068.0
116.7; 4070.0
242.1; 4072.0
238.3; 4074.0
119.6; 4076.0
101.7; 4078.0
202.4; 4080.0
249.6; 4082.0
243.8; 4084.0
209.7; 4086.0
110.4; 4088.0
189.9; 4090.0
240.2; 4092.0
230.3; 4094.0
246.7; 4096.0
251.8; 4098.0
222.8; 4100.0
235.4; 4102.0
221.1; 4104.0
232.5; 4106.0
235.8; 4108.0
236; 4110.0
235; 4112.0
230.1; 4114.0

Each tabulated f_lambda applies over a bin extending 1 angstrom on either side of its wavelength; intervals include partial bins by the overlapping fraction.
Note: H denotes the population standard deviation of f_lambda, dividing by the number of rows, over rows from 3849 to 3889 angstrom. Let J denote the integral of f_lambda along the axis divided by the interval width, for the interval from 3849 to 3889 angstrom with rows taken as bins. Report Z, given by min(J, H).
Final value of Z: 13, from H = 13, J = 290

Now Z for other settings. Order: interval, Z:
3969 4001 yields 14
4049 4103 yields 49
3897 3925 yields 7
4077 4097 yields 52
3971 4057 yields 19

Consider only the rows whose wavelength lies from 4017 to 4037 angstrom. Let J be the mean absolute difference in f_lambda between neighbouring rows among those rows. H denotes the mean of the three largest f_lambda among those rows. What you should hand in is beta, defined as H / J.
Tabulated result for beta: 34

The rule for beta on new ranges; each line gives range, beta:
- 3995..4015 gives 42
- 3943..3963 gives 44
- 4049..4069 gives 17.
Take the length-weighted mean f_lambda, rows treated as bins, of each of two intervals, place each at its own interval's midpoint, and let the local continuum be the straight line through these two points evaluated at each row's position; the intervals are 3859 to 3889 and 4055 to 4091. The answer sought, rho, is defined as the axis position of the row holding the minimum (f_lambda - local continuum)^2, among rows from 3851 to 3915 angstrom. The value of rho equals 3900.0 angstrom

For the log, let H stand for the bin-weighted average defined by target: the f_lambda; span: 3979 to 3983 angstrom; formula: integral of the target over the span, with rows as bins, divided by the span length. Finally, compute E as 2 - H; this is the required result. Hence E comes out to -267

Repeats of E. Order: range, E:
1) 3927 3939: -287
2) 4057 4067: -244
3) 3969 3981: -292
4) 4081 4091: -199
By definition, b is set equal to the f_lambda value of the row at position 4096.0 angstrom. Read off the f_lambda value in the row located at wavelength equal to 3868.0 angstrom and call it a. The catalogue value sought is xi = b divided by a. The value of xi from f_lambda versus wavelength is 0.82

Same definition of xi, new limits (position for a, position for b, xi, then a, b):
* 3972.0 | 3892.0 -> 0.99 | 304.3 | 301.7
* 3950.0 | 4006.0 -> 0.96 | 291.2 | 280.8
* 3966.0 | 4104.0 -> 0.71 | 311.4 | 221.1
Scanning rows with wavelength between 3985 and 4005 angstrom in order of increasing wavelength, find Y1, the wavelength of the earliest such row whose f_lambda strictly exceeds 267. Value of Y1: 3986.0 angstrom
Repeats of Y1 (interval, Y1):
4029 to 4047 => 4030.0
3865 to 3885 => 3866.0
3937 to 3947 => 3938.0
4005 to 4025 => 4006.0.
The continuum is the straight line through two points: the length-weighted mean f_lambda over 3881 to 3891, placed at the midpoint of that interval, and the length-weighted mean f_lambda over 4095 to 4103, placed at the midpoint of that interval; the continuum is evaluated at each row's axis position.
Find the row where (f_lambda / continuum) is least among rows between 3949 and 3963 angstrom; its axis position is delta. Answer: 3954.0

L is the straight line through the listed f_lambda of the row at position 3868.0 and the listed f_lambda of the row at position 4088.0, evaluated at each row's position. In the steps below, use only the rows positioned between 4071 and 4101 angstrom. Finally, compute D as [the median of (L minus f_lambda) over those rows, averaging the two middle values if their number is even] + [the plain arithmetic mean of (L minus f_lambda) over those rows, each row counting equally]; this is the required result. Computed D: -212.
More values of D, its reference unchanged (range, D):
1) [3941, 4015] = -169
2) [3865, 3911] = -8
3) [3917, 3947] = -83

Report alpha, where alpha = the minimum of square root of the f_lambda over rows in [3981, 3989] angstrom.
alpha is 16.34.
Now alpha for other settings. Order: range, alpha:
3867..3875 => 16.60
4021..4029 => 16.37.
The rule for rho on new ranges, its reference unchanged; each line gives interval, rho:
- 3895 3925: 3900.0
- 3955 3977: 3958.0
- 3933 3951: 3940.0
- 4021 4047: 4044.0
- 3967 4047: 3990.0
